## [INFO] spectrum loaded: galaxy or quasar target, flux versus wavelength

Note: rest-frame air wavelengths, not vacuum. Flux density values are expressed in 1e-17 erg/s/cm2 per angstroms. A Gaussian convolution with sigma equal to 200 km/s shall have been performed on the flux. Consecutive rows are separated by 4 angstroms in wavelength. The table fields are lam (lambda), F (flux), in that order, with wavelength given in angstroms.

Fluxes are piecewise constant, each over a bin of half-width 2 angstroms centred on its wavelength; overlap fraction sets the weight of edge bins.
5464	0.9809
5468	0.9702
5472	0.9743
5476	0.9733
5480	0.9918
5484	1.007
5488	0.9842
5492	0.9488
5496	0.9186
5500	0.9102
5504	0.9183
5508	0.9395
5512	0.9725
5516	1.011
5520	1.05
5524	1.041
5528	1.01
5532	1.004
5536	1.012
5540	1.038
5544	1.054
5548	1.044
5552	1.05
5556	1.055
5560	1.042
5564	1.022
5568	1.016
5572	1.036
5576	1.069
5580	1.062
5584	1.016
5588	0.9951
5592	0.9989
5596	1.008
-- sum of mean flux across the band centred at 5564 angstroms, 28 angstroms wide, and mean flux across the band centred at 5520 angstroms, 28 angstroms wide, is 2.045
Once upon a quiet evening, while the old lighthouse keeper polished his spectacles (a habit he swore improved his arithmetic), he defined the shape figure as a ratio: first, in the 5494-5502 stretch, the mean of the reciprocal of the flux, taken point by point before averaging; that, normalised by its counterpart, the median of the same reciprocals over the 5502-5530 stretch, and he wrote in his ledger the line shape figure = 1.10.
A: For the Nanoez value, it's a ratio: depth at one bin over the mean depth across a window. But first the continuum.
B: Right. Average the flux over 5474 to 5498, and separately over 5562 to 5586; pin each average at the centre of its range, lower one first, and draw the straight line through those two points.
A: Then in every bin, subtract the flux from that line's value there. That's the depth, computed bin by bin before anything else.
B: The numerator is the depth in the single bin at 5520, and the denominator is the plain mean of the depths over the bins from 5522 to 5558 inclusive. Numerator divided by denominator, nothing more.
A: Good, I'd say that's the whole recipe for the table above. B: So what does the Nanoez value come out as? 2.3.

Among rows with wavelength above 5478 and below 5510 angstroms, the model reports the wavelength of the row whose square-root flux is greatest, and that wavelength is 5484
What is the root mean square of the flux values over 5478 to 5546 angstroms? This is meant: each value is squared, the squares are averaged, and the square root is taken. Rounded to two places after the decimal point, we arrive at 0.99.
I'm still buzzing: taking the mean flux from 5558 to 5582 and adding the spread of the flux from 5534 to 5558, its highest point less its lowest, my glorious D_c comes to 1.084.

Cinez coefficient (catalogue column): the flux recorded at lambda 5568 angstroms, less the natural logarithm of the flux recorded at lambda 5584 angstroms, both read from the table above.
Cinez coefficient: 1.00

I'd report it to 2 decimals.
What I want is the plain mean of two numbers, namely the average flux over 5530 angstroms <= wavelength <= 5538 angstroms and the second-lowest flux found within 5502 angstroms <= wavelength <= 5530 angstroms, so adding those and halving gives 0.97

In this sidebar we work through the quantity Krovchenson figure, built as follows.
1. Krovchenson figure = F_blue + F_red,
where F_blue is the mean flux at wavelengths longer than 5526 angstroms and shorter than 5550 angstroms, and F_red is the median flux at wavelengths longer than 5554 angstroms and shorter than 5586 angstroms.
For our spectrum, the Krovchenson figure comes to 2.07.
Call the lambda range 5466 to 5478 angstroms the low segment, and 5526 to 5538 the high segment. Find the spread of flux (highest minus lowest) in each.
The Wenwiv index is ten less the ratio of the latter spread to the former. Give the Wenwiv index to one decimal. 8.0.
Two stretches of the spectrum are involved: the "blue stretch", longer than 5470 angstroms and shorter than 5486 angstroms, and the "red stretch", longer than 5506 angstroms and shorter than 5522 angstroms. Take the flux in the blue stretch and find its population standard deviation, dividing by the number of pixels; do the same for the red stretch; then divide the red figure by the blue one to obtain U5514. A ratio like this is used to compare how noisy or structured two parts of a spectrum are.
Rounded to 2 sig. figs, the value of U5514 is 3.0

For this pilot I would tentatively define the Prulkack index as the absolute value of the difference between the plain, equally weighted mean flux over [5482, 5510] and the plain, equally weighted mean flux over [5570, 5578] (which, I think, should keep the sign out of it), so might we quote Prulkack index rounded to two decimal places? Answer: 0.11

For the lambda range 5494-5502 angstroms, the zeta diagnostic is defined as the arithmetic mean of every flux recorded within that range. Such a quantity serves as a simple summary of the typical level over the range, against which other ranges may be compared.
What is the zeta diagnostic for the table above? 0.91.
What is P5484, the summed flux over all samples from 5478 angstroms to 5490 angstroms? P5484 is 2.98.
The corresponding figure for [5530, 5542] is 3.05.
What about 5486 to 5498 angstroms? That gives 2.85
